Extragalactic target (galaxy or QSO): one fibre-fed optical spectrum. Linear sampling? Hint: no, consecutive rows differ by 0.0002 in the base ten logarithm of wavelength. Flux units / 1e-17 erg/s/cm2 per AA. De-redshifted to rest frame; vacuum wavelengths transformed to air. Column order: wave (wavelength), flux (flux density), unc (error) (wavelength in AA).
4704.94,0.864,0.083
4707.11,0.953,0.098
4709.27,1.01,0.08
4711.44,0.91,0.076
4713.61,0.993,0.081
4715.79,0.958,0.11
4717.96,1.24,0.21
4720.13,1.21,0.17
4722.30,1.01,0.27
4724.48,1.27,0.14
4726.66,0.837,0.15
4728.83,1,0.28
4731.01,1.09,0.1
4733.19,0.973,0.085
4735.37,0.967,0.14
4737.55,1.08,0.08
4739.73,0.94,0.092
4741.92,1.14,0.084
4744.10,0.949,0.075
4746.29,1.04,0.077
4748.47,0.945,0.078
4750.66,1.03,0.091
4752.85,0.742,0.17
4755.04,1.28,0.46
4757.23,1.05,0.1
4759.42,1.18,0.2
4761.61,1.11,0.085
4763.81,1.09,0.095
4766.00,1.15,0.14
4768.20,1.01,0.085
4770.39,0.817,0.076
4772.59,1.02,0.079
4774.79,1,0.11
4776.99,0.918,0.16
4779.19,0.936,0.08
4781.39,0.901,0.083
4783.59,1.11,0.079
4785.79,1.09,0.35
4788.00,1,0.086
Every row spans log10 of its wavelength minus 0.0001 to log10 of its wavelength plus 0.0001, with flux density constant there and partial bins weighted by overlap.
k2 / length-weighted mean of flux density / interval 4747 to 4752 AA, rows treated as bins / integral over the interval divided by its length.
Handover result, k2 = 0.98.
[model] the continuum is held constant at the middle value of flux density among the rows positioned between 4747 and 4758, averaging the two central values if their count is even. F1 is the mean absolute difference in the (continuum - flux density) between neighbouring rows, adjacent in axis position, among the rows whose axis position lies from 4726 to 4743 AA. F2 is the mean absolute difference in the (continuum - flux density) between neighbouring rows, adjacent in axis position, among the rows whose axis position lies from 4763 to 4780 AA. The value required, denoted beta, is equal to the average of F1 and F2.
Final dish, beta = 0.11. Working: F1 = 0.118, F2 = 0.10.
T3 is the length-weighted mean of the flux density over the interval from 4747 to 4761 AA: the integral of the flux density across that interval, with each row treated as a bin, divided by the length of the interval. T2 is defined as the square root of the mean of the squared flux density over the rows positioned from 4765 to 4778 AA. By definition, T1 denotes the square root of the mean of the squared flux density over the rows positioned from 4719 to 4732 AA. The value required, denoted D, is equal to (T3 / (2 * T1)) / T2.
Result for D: 0.487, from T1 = 1.08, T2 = 0.99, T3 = 1.04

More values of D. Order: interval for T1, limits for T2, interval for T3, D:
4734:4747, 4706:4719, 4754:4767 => 0.550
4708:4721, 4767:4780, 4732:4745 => 0.499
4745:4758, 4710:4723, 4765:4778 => 0.452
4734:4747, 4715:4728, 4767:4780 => 0.424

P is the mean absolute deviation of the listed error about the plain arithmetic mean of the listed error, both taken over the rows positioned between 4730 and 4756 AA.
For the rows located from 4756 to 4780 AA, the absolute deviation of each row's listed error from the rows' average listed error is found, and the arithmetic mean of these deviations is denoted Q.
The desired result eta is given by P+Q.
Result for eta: 0.095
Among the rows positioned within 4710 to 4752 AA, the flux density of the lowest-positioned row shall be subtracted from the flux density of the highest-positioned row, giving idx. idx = 0.12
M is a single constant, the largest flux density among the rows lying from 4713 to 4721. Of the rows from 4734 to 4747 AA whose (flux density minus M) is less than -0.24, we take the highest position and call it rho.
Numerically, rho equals 4744.10 AA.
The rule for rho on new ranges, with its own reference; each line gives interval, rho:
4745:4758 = 4752.85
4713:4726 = 4715.79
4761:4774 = 4770.39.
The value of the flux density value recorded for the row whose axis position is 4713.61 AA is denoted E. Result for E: 0.993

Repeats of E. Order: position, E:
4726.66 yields 0.837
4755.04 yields 1.28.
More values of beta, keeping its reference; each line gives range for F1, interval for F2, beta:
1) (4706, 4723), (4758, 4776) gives 0.11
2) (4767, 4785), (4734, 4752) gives 0.12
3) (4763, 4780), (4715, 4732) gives 0.16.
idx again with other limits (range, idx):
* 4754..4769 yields -0.27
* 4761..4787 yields -0.02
